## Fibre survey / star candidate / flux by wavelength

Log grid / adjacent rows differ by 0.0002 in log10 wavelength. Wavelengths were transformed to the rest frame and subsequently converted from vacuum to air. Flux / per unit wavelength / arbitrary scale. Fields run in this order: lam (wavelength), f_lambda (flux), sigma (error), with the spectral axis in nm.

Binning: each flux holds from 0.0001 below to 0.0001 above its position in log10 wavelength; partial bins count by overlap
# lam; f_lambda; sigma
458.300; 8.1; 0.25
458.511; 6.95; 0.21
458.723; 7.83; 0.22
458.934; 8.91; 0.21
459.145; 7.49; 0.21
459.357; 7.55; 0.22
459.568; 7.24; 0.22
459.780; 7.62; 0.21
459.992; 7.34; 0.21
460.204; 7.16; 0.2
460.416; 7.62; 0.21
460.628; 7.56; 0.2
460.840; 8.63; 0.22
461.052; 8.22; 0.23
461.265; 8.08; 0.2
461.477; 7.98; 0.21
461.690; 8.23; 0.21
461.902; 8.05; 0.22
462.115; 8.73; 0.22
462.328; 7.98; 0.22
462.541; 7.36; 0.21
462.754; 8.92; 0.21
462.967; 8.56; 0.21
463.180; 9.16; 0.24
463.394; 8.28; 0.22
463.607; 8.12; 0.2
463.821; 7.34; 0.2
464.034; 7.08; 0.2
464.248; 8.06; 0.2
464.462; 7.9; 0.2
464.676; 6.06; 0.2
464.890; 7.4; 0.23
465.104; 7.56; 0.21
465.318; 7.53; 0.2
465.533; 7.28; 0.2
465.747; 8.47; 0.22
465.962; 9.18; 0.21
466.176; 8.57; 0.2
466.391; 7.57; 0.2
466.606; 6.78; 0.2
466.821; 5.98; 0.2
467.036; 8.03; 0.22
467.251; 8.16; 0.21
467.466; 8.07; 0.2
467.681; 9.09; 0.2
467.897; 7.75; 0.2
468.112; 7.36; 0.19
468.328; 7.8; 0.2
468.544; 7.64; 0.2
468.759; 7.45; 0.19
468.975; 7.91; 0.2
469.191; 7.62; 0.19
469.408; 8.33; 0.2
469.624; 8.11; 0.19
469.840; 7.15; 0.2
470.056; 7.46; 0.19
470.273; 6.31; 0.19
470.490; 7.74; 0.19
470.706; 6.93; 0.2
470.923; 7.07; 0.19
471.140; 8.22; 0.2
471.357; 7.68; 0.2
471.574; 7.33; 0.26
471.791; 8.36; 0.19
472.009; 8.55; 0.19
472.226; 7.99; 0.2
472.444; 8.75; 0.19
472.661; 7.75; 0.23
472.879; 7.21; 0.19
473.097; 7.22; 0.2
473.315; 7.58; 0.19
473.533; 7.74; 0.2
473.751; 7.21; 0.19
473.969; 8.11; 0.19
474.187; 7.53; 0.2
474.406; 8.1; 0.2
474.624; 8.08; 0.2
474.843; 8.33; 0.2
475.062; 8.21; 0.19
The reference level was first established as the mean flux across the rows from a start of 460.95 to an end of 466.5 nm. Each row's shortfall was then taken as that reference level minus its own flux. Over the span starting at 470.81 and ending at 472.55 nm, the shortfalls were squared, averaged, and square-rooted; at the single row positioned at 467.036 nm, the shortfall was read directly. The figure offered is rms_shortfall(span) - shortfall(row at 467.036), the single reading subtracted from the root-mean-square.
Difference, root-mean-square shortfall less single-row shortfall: 0.60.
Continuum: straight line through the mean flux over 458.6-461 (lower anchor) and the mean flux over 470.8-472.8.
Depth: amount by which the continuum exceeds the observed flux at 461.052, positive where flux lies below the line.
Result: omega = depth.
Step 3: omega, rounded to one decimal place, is -0.5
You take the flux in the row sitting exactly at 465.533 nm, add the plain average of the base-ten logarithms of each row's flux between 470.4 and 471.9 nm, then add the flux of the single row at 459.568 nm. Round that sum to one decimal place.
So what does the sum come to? 15.4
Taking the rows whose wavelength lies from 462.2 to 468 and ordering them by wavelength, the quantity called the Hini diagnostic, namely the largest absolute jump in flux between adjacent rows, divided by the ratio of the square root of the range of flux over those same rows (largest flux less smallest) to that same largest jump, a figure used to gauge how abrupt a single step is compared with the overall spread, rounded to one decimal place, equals 2.3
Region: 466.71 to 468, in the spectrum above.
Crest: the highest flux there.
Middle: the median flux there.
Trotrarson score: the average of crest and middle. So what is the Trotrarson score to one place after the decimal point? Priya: 8.6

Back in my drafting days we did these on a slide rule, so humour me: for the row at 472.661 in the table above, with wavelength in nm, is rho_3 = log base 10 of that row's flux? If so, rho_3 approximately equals 0.889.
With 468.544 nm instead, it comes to 0.883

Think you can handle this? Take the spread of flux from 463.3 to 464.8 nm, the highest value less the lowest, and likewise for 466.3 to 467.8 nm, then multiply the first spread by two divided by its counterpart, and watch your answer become 1.4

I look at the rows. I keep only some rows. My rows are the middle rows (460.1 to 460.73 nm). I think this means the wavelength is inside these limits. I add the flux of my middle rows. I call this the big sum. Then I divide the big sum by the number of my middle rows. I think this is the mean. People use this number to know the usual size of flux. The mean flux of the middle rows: 7.4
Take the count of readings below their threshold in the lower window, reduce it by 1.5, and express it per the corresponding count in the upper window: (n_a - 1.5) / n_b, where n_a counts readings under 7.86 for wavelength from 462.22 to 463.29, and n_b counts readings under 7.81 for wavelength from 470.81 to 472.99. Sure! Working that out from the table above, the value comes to -0.1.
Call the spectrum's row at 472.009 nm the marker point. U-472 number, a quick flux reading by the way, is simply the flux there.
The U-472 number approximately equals 8.55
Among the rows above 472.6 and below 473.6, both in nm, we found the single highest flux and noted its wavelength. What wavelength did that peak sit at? 472.661 nm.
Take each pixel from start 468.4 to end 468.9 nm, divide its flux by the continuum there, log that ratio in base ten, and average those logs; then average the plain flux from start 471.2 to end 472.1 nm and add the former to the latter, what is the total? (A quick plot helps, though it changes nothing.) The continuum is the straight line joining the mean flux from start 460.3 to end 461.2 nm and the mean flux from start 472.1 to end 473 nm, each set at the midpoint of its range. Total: 7.96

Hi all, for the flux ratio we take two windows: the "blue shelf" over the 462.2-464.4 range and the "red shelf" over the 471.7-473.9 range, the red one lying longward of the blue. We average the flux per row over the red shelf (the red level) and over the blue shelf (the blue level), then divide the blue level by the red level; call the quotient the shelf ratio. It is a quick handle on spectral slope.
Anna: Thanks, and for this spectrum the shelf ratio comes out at 1.03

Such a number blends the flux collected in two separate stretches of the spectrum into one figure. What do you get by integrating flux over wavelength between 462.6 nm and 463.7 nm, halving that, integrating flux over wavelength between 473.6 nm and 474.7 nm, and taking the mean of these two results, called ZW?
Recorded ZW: 6.6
